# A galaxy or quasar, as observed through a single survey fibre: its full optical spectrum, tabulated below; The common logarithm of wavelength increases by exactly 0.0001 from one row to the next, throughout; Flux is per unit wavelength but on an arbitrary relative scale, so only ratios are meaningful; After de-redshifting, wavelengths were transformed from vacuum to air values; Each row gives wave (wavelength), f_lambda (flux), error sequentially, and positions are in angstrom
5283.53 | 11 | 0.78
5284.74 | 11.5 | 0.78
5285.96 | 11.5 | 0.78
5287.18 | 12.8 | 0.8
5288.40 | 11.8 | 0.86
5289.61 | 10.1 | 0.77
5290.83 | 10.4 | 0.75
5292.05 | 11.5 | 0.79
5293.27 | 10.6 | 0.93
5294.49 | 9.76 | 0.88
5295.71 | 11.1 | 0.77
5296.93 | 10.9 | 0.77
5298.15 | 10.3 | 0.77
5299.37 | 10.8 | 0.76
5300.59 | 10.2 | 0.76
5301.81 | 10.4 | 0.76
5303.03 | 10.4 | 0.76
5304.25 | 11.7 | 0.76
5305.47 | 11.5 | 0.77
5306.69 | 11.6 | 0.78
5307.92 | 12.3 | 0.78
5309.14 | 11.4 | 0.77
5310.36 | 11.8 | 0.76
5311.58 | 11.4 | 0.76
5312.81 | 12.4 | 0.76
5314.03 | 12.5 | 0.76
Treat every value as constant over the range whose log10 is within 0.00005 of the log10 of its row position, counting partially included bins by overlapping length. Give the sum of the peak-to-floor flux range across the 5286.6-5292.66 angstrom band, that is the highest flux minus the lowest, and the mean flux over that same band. 14.0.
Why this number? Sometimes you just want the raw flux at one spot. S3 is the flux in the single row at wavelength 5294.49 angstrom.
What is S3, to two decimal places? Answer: 9.76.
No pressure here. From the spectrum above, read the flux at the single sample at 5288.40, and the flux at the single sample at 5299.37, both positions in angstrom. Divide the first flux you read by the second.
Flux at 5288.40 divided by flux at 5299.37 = 1.09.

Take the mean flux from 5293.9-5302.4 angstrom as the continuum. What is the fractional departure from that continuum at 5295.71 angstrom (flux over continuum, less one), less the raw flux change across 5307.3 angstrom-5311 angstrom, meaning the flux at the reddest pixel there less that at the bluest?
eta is 0.6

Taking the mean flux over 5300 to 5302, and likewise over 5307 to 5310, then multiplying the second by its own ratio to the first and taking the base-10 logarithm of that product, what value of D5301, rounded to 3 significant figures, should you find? 1.13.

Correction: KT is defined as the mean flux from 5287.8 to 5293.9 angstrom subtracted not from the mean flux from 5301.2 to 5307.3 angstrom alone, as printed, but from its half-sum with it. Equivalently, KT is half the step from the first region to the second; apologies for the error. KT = 0.1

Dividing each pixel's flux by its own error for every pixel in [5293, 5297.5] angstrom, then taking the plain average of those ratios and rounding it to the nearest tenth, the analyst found 12.8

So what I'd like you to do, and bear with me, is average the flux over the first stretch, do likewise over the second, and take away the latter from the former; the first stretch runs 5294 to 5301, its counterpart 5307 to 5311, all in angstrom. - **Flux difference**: -1.3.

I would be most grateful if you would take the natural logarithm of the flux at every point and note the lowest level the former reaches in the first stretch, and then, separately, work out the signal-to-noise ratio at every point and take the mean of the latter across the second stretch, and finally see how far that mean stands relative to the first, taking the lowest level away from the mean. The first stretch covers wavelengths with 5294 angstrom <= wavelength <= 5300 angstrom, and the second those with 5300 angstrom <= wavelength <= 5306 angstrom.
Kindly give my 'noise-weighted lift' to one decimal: 11.9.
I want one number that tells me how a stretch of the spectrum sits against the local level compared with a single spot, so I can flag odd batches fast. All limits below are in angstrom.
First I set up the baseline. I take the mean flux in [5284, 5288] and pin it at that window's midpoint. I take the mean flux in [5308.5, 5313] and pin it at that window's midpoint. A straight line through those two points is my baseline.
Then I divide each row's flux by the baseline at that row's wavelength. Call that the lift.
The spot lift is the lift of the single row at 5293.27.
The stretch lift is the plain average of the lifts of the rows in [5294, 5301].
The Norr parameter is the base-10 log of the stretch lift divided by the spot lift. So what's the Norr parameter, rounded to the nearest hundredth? 0.00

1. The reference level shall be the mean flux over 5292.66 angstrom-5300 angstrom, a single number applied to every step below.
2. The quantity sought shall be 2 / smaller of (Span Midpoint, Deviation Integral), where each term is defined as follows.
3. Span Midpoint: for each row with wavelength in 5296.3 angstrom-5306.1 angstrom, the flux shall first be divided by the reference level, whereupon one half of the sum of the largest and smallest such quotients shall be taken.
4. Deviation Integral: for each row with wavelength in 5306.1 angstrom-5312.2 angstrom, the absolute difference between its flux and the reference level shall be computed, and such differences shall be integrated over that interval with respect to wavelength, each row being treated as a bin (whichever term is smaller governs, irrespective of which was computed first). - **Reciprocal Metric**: 1.93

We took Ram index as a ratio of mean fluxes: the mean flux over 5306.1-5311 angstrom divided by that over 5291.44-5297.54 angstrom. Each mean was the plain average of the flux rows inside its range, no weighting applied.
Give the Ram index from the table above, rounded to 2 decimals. 1.09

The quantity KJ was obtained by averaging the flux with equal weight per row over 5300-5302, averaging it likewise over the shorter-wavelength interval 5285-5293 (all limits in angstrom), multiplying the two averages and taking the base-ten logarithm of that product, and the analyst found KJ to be 2.07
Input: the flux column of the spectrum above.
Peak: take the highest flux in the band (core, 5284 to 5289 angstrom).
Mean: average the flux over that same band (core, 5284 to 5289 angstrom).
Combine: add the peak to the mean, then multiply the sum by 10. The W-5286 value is 247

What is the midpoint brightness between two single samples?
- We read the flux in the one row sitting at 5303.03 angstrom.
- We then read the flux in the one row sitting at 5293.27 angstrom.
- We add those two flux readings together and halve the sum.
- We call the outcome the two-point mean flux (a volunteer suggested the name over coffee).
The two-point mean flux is 10.5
